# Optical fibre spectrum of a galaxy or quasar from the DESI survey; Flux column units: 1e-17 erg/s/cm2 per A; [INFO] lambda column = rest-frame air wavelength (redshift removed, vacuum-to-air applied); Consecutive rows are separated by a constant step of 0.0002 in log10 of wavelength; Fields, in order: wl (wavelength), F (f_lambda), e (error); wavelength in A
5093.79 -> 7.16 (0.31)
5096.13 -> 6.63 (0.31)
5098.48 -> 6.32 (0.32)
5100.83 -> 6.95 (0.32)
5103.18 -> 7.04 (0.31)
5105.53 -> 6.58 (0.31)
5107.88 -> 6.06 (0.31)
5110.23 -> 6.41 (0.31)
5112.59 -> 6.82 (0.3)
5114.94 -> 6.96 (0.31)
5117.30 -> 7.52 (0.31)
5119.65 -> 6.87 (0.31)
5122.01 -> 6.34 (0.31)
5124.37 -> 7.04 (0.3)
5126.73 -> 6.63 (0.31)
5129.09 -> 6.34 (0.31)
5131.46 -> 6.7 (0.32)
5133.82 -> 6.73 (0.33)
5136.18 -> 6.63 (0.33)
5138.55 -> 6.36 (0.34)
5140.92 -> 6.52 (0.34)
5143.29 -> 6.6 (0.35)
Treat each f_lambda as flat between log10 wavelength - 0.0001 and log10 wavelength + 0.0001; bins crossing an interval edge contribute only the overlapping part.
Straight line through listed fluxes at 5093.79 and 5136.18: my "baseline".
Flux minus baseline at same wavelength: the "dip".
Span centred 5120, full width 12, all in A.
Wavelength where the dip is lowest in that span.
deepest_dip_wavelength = 5122.01 A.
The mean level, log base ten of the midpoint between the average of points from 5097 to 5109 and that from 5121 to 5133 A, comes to 0.820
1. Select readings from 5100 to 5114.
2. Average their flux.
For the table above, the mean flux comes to 6.64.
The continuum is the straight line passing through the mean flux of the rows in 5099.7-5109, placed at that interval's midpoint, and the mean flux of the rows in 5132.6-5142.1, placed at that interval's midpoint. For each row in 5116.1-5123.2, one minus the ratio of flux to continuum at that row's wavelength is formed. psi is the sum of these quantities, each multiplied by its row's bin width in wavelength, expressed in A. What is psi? -0.32 A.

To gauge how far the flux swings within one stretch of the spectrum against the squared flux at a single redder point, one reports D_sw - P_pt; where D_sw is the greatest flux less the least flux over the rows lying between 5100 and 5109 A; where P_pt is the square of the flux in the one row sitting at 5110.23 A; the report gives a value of -40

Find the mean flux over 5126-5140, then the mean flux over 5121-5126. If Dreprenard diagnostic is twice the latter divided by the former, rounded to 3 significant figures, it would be 2.04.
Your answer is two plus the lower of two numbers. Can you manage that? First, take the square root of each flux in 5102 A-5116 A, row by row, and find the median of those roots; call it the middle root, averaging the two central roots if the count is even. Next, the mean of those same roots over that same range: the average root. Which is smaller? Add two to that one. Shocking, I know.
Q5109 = 4.58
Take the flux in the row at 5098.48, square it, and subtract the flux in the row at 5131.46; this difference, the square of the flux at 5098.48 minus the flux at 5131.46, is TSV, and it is 33.2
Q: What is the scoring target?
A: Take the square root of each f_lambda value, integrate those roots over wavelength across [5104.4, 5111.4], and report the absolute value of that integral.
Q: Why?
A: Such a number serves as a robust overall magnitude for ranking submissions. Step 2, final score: 18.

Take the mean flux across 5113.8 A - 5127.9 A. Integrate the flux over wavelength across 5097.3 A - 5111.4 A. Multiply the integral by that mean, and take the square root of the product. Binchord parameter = 25.3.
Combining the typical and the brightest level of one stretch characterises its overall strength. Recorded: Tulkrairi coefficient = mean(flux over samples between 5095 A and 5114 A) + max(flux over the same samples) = 13.6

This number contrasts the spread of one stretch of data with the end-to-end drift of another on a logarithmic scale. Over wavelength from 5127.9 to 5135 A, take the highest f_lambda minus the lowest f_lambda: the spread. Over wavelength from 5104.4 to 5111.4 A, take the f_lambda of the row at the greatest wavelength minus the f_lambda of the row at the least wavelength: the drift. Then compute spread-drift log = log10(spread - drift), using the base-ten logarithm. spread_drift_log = -0.25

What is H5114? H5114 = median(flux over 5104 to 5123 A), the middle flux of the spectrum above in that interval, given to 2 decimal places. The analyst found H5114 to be 6.70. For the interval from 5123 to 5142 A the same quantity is 6.63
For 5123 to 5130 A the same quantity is 6.63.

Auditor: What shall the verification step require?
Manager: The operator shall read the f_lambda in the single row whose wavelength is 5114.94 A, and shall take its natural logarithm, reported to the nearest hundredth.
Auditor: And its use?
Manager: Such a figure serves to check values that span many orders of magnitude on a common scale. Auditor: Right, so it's 1.94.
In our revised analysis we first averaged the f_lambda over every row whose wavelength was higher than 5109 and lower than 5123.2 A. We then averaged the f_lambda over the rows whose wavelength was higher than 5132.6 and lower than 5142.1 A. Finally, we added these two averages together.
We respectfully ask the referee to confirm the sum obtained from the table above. 13.4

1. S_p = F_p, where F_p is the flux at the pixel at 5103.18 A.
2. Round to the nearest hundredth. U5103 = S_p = 7.04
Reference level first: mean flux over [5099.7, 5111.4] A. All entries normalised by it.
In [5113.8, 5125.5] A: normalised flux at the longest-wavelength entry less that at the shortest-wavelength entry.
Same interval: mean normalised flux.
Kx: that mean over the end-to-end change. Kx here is 87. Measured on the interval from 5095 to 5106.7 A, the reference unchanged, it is -134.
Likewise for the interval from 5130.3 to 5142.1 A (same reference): -37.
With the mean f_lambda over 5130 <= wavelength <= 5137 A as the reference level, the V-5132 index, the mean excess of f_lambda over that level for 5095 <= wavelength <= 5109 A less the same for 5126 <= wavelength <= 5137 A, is -0.01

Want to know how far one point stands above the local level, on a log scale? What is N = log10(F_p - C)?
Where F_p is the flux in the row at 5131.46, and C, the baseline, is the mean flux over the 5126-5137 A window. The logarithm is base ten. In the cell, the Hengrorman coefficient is -1.0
